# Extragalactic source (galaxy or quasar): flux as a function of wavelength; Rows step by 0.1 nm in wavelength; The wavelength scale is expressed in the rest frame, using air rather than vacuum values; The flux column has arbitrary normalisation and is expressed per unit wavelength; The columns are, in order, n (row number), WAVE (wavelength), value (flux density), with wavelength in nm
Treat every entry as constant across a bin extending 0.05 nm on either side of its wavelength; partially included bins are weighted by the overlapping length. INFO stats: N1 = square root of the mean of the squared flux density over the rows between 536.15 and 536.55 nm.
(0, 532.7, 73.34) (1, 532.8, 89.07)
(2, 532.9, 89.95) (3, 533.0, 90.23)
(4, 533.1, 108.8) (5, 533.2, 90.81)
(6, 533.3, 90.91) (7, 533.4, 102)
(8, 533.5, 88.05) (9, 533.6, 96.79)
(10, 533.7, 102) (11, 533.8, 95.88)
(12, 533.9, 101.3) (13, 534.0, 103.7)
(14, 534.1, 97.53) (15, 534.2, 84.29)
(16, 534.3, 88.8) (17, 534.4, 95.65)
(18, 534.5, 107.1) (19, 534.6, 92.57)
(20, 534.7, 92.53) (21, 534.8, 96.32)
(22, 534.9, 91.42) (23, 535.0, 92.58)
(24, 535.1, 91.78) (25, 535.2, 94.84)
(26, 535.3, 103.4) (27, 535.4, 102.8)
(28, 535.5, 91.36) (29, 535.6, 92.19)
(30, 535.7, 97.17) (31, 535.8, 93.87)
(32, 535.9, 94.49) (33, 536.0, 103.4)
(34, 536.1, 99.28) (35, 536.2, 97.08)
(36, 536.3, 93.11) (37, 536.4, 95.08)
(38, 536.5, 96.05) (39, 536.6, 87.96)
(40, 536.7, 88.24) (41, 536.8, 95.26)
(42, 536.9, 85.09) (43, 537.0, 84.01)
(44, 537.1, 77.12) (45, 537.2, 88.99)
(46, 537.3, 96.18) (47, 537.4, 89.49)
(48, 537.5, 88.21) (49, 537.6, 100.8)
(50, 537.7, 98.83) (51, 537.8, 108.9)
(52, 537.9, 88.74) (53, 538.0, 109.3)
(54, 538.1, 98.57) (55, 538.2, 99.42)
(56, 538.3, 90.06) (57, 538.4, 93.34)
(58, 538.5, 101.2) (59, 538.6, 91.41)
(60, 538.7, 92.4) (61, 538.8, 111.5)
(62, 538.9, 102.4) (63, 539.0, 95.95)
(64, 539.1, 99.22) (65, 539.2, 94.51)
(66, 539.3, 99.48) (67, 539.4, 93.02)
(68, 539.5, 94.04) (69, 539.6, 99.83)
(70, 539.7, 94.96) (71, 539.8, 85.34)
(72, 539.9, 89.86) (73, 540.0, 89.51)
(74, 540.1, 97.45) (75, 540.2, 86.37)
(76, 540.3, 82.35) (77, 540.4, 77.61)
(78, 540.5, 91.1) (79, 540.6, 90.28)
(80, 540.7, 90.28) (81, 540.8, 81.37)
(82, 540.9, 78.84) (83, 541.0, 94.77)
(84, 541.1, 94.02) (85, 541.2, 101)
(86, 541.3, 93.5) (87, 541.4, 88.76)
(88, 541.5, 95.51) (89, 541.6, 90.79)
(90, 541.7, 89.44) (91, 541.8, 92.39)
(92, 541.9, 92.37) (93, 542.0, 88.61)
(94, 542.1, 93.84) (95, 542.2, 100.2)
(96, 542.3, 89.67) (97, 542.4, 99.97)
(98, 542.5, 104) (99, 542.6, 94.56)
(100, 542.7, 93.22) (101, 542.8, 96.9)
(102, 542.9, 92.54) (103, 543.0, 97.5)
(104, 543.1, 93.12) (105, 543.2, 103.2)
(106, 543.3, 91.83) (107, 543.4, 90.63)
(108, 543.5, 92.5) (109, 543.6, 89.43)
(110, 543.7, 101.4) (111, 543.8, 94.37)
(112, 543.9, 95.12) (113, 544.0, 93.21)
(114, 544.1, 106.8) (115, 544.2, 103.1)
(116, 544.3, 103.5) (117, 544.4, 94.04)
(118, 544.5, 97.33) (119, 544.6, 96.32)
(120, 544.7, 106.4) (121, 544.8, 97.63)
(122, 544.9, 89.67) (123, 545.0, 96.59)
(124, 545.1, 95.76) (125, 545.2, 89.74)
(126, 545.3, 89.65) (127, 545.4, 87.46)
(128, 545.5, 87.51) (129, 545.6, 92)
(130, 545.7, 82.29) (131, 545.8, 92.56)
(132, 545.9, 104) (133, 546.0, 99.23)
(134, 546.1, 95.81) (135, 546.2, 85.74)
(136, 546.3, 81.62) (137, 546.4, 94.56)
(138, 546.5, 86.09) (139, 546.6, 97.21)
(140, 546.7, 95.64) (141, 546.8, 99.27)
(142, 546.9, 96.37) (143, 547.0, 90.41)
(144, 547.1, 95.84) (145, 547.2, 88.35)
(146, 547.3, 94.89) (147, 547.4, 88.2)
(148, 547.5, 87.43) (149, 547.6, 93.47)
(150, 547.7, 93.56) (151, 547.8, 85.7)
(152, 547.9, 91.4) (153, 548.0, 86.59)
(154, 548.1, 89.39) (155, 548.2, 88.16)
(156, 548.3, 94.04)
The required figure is 95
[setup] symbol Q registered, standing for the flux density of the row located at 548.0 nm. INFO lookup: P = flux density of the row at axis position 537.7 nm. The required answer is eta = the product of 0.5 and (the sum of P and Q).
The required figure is 93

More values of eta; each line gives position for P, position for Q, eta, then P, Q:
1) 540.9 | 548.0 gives 83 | 78.84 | 86.59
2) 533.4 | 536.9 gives 94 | 102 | 85.09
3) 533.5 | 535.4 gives 95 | 88.05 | 102.8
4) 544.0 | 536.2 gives 95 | 93.21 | 97.08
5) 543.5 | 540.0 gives 91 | 92.5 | 89.51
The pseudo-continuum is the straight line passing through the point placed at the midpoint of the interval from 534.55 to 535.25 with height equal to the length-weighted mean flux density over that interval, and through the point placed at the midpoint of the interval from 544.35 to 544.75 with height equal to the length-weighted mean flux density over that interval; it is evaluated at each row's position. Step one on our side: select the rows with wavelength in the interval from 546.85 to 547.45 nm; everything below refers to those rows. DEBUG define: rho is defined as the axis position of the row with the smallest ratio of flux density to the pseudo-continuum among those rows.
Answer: 547.4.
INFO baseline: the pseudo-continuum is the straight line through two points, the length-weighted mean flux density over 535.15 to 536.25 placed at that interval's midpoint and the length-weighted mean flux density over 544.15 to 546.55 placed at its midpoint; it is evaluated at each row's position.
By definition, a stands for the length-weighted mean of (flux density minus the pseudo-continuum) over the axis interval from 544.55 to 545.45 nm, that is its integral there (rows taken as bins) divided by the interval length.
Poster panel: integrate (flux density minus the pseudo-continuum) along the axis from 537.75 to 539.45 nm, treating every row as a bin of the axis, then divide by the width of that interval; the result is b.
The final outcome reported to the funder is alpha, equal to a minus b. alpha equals -1.5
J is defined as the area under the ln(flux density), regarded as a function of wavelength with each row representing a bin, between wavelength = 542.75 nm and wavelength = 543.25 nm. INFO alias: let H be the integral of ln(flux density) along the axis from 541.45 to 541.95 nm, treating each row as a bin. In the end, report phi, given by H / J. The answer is 0.99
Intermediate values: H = 2.26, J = 2.29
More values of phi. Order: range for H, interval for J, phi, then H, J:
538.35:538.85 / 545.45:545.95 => 1.01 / 2.29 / 2.26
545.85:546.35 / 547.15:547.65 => 1.01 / 2.27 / 2.25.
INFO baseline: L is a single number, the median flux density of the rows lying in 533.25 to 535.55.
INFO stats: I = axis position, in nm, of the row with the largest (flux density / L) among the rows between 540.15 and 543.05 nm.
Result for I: 542.5 nm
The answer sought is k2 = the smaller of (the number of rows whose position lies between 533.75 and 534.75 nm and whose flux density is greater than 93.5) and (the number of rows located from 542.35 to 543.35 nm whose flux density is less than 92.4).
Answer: 1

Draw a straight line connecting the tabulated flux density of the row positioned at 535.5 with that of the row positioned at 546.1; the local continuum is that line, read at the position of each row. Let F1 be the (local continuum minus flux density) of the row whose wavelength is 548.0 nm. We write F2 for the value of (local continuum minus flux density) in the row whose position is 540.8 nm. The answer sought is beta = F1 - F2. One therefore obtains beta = -2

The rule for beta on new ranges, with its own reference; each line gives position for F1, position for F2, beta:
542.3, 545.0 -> 6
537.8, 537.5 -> -21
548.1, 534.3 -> 5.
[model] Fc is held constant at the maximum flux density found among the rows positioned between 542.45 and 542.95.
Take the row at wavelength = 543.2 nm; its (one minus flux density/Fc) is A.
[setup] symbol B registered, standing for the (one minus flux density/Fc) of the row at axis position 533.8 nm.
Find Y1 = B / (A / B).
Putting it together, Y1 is 0.792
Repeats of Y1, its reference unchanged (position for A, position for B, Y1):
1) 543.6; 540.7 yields 0.124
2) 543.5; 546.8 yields 0.019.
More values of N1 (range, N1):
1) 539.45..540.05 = 92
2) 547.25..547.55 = 90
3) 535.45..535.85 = 94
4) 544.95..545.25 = 94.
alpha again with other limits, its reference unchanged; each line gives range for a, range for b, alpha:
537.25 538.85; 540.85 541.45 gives 4.4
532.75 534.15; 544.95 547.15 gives -1.0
